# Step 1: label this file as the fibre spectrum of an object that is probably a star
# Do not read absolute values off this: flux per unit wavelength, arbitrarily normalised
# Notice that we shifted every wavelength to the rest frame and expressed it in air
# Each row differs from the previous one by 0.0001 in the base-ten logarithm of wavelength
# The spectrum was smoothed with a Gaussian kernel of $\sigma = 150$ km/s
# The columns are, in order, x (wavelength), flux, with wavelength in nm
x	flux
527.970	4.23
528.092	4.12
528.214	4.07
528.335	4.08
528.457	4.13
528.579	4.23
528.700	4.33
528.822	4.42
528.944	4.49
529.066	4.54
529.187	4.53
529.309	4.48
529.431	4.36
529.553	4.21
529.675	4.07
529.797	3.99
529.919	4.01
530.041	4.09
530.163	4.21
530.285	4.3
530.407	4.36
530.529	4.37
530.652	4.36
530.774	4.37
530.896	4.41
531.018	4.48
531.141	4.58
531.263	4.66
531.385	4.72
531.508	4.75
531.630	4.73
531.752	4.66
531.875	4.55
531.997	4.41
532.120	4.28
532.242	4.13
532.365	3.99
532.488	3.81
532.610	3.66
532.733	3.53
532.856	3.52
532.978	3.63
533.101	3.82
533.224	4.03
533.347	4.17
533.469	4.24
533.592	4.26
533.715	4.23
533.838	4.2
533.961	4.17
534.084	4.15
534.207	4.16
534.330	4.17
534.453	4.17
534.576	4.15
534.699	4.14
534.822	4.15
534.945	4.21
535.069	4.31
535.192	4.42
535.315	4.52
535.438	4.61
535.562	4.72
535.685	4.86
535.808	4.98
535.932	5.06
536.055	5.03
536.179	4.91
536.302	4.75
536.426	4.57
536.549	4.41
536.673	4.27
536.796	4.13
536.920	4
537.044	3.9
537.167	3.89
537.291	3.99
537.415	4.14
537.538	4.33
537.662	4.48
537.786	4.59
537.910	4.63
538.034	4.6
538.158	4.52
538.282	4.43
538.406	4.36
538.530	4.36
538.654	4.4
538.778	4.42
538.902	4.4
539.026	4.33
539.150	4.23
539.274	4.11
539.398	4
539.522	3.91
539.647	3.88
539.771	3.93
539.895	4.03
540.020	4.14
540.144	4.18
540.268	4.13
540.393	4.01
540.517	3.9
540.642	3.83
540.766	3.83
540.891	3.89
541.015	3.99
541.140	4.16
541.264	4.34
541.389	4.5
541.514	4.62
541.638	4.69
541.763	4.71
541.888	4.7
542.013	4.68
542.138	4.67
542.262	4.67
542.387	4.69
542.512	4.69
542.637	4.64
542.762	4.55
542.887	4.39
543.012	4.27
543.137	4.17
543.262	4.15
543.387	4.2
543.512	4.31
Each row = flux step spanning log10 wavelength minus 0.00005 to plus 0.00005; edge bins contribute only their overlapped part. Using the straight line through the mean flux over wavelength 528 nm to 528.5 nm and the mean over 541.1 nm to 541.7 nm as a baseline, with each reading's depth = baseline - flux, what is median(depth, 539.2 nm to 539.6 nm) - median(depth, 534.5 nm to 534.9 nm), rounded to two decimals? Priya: 0.28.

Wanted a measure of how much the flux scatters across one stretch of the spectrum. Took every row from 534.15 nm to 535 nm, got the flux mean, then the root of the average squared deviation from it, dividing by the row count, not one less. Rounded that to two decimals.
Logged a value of 0.02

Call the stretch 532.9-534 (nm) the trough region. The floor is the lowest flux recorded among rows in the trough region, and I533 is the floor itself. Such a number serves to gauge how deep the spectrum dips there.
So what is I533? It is 3.63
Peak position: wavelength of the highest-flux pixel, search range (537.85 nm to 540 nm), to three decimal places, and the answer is 537.910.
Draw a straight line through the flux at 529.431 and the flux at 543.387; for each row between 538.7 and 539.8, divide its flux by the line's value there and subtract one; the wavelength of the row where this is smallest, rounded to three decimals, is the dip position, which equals 539.647 nm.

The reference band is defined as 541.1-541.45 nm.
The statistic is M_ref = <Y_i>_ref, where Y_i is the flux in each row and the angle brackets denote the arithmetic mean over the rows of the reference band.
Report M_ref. 4.3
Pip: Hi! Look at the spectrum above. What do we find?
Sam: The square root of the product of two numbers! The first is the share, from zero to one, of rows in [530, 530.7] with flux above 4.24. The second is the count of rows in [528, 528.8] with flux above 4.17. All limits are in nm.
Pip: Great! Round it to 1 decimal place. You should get 1.2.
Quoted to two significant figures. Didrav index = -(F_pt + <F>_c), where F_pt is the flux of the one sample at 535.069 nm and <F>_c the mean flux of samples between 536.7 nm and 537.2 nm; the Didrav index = -8.3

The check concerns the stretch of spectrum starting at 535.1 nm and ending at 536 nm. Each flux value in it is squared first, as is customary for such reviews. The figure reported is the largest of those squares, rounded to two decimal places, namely 25.60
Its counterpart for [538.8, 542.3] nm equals 22.18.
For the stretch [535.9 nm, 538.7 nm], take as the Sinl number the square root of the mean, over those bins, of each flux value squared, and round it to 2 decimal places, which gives 4.44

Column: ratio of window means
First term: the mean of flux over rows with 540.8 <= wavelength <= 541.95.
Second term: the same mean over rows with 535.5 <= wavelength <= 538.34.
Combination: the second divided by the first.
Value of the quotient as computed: 1.02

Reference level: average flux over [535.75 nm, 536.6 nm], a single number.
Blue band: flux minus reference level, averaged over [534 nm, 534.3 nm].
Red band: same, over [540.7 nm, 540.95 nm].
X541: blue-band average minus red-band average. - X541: 0.30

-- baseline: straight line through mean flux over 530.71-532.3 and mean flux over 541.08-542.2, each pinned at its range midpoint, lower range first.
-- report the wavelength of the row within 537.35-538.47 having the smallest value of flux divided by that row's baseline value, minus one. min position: 537.415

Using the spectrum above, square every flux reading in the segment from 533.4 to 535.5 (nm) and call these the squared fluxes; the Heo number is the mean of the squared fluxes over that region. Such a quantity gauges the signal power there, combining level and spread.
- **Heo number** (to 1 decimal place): 18.1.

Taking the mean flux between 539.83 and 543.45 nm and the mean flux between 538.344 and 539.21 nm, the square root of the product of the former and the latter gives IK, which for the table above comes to 4.34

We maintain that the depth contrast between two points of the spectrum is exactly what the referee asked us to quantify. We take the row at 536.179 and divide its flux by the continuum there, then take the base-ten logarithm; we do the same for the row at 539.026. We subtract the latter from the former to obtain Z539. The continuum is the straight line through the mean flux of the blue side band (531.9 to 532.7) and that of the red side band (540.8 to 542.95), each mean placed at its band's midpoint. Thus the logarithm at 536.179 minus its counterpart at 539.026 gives 0.07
